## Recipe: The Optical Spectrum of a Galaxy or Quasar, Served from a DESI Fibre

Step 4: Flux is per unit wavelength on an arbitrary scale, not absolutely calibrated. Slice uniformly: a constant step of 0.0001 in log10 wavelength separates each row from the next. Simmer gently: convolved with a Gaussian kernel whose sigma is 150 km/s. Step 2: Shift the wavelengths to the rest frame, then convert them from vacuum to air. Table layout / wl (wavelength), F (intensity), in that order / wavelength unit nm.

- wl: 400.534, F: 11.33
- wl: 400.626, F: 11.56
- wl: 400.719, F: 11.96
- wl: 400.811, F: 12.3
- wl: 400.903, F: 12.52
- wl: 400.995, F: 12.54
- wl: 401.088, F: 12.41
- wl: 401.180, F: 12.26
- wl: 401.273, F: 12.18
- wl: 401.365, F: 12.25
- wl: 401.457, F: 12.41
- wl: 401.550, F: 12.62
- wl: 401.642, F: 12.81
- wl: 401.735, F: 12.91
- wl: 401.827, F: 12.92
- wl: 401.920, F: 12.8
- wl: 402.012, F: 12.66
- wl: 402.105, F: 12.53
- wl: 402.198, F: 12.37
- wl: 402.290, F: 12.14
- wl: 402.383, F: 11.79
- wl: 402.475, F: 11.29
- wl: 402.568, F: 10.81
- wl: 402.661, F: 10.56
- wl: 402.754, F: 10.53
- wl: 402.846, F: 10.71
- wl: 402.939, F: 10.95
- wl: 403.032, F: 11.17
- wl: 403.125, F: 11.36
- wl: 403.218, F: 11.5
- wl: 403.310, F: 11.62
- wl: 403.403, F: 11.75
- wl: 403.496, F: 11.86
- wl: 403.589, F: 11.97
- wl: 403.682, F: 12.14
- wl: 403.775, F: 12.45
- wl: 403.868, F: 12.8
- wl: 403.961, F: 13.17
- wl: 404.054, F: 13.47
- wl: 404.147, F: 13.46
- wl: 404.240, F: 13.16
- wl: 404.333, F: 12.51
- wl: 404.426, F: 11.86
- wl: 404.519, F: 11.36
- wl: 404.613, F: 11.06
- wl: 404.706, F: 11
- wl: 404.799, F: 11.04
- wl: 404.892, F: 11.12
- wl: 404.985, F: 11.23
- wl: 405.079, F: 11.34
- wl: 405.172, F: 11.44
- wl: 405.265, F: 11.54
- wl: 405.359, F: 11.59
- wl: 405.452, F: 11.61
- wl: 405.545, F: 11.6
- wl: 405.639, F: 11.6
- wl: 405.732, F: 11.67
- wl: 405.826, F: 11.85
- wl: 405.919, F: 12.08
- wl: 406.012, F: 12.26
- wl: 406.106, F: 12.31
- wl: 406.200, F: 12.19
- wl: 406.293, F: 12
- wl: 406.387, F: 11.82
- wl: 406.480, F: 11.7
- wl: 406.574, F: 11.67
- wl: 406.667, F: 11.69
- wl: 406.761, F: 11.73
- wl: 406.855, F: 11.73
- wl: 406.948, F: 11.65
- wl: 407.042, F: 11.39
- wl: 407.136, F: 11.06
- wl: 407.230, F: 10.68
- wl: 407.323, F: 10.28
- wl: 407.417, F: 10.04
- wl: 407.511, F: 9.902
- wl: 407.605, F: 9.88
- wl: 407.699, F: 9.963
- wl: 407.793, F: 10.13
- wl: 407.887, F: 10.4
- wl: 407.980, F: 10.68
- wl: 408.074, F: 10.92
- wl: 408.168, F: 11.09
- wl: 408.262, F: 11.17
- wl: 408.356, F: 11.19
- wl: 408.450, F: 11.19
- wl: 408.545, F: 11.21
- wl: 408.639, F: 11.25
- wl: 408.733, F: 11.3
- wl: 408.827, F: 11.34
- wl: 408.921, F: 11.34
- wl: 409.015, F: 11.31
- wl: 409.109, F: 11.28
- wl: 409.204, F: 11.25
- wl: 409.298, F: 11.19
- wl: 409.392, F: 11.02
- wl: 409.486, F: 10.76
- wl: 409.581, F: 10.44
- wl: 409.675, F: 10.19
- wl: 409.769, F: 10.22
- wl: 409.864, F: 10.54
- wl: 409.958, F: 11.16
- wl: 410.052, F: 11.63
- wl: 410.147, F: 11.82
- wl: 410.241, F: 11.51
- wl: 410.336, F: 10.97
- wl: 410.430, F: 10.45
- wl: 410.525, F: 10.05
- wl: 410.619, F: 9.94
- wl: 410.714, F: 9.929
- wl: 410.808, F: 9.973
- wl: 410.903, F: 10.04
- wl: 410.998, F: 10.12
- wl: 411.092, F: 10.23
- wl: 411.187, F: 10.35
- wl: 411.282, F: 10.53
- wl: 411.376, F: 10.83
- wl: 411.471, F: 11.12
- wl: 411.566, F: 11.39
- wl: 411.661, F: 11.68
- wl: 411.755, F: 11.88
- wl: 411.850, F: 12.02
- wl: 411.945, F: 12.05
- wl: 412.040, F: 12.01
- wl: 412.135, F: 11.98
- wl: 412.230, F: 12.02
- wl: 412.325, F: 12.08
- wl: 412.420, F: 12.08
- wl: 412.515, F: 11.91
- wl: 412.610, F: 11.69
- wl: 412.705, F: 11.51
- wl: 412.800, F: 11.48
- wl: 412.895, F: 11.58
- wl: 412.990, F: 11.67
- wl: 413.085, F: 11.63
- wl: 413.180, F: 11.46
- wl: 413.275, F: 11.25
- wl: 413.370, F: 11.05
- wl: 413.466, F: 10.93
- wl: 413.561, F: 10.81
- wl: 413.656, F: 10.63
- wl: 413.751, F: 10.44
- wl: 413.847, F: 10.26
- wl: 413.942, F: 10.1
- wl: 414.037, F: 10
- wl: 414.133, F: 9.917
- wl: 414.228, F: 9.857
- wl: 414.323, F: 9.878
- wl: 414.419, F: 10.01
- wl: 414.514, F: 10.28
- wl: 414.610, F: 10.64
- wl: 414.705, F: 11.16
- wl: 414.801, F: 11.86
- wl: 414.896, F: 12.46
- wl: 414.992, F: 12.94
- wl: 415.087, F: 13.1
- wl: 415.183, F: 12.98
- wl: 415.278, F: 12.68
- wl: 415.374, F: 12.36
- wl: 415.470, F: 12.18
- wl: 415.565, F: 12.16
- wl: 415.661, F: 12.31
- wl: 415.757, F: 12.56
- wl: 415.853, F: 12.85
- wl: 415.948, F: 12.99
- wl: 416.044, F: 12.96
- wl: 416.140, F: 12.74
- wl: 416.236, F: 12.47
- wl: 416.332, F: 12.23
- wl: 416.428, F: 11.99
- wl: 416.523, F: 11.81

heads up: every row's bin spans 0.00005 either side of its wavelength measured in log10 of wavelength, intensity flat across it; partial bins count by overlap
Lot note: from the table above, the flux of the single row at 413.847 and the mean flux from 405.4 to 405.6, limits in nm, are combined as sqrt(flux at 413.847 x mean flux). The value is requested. 10.9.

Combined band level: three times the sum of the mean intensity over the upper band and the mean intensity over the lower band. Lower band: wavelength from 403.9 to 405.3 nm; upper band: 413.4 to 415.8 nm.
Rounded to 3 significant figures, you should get 69.7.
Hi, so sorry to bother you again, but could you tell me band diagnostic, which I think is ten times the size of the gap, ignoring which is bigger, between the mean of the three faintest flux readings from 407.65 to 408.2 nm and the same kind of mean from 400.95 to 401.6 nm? 21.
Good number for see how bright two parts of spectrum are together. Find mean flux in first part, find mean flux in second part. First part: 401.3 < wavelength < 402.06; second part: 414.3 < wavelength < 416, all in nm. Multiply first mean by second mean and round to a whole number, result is 152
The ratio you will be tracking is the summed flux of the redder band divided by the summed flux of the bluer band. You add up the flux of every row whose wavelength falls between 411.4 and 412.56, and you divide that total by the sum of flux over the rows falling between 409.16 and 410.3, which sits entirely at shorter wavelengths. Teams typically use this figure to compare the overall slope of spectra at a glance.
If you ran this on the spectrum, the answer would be 1.08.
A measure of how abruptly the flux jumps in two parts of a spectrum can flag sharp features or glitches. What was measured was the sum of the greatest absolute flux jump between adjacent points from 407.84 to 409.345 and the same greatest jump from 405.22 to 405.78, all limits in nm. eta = 0.35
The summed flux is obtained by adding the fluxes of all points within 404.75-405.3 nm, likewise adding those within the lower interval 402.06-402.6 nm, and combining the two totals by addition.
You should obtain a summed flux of 139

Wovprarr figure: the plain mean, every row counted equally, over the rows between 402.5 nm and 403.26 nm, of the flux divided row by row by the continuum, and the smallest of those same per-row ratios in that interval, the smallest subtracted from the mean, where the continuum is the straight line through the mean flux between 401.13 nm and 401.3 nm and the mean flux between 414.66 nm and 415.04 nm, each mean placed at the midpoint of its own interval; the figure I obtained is 0.034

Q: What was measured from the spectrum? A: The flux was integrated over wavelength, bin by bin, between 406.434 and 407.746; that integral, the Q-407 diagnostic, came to 14.4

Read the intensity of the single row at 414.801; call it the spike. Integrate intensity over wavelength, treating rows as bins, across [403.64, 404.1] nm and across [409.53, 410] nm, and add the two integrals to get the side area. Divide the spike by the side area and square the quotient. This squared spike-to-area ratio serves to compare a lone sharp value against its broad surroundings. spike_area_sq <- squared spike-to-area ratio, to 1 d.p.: 1.2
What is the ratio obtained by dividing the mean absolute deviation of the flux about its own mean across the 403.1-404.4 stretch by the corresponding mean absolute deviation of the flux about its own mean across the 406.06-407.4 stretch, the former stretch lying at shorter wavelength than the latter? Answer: 1.5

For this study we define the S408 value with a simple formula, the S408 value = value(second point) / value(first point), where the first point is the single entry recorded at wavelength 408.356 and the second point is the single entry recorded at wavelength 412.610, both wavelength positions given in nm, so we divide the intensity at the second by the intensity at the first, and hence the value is 1.04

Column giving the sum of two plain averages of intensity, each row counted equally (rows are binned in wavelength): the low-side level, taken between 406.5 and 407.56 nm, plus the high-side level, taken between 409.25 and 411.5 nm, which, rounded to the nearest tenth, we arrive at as 21.7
